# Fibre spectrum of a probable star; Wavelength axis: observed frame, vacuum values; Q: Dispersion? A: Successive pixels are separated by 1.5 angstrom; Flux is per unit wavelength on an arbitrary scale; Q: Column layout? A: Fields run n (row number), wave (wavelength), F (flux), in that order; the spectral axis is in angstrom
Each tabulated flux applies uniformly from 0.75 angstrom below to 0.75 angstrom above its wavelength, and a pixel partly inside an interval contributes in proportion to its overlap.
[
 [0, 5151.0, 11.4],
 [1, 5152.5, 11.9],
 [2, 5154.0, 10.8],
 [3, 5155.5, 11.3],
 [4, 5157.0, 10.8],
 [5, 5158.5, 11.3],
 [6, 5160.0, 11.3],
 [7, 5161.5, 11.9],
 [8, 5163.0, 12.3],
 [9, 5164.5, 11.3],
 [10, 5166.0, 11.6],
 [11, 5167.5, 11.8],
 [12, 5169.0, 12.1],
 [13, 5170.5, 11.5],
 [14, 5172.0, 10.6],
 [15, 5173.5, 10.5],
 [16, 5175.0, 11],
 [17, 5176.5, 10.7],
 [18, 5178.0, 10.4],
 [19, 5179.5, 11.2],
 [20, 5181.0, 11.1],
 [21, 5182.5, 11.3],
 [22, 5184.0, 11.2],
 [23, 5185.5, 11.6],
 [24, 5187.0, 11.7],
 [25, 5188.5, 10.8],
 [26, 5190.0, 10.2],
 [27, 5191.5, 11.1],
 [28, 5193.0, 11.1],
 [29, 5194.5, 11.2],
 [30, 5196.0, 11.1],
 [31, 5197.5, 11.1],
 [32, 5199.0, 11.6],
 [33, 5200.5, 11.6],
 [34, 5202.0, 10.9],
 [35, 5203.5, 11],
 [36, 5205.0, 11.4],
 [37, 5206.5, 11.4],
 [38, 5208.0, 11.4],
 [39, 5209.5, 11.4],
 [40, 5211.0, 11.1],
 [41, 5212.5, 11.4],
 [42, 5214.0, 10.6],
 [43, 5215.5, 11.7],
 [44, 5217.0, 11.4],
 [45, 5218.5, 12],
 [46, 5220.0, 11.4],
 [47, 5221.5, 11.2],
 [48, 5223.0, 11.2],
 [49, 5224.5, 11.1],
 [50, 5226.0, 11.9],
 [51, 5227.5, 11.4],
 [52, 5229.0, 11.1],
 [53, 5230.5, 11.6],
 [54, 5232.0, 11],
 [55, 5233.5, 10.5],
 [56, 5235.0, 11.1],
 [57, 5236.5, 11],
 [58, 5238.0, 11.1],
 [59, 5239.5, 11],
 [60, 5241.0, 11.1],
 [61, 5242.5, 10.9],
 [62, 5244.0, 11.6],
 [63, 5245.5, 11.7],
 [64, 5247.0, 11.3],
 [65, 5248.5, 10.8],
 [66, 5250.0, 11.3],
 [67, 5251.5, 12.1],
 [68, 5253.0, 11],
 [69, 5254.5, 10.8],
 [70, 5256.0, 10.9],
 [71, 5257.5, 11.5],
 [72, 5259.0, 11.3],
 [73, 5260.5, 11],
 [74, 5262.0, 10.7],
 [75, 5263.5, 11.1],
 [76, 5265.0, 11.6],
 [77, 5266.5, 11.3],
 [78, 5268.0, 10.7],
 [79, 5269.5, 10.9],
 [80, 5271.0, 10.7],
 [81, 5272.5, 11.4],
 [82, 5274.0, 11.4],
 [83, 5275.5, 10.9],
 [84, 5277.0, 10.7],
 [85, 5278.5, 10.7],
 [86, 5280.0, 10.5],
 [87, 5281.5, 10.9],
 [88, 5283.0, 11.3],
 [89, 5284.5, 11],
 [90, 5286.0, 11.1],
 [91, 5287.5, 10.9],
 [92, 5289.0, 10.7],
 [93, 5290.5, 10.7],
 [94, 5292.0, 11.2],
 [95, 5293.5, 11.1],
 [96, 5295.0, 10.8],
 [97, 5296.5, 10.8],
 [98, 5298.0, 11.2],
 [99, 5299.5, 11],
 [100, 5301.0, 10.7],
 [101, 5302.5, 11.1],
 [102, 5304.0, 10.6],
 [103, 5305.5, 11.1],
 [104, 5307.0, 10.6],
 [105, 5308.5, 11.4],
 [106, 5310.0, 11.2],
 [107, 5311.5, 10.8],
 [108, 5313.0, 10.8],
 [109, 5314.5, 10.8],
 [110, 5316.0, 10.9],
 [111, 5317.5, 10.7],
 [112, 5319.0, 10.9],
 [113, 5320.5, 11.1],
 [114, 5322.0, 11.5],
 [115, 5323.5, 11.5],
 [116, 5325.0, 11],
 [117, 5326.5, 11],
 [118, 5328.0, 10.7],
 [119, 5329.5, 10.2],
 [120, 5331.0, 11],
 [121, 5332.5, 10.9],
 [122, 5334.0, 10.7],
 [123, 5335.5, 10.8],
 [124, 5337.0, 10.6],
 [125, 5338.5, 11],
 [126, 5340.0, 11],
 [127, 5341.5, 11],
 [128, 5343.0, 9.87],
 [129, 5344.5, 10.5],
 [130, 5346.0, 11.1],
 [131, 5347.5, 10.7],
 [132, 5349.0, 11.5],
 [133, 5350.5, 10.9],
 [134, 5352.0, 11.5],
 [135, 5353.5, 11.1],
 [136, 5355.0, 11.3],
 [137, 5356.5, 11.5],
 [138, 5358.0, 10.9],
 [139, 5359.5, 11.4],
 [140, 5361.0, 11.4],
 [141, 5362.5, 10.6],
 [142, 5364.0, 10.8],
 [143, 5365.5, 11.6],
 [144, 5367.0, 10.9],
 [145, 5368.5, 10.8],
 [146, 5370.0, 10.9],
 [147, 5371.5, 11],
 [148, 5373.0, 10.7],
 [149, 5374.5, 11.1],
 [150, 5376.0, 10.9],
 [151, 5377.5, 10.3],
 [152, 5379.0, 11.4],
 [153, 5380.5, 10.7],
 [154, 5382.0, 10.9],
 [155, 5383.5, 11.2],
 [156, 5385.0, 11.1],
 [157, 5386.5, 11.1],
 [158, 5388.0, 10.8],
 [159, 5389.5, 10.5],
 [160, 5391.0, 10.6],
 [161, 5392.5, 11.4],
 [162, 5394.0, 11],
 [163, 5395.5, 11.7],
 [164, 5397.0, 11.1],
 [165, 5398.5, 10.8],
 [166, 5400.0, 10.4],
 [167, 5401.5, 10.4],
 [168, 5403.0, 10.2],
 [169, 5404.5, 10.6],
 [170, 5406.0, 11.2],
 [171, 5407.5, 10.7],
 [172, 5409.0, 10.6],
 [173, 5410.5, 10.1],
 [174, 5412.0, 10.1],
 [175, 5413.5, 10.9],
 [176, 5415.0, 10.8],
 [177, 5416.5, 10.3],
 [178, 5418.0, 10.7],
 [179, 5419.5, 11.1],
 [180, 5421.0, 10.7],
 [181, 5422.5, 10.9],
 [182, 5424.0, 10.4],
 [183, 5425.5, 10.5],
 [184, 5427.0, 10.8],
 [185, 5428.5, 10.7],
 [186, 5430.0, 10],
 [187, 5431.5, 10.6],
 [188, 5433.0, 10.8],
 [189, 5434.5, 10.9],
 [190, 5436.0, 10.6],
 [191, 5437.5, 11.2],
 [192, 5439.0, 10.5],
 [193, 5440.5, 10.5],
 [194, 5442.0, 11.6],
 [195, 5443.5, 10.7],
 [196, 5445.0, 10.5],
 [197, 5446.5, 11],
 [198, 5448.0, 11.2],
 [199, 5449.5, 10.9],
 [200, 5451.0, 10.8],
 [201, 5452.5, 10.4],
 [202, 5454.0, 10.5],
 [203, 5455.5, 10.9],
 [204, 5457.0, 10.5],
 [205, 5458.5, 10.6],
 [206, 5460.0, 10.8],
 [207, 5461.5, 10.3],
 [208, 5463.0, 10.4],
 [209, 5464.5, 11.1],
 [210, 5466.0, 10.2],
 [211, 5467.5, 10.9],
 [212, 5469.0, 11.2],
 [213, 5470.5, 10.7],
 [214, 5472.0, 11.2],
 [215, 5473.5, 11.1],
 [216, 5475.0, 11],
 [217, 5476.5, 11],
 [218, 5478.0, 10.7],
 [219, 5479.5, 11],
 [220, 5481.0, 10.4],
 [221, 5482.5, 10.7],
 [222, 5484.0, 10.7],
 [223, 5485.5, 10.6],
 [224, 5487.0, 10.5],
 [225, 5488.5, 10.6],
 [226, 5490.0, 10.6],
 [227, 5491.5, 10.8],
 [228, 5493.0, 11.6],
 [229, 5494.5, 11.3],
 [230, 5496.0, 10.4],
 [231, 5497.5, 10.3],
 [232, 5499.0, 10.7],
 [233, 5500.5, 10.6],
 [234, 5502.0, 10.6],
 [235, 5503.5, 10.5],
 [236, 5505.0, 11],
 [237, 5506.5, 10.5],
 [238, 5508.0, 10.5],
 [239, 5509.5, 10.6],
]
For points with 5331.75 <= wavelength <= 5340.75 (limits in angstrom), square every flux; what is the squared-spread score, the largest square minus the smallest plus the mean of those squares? 126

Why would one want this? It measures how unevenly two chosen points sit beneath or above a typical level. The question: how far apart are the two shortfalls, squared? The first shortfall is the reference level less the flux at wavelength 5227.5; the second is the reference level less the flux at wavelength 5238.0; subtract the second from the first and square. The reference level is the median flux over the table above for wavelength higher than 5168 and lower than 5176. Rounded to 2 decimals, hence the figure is 0.09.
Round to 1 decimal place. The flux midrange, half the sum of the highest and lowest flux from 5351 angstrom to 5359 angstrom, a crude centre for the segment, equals 11.2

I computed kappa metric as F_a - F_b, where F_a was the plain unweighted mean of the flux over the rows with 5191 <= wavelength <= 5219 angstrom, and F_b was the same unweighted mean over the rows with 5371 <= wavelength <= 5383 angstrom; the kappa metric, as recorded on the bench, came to 0.41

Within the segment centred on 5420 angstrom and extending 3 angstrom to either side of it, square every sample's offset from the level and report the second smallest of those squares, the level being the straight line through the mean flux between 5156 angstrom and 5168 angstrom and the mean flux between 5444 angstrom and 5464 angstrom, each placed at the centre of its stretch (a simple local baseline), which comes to 0.01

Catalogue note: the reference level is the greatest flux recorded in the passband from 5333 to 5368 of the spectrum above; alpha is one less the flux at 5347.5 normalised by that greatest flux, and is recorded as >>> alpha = 0.08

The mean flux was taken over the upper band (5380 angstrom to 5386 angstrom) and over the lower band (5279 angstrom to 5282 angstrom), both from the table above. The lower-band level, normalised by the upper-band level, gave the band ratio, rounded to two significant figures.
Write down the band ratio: 0.97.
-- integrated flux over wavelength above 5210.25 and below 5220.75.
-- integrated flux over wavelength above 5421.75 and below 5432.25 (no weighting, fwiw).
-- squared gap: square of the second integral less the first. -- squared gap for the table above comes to 73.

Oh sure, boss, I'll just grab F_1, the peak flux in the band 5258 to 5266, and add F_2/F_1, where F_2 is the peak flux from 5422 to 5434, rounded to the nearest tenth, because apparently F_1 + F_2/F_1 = 12.5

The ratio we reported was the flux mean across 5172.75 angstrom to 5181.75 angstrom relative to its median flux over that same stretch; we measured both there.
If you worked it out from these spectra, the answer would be 1.00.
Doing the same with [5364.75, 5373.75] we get 1.01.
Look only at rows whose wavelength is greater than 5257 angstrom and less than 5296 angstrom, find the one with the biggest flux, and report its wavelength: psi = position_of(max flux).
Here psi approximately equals 5265.0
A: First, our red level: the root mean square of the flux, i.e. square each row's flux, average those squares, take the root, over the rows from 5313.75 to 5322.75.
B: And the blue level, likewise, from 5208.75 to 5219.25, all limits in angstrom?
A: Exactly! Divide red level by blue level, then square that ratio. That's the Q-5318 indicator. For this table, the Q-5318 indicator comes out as 0.932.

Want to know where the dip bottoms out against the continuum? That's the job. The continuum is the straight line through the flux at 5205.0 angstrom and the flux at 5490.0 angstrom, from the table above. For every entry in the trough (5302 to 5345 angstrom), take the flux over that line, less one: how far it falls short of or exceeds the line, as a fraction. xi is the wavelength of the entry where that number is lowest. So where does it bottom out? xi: 5343.0 angstrom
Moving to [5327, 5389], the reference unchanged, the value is 5343.0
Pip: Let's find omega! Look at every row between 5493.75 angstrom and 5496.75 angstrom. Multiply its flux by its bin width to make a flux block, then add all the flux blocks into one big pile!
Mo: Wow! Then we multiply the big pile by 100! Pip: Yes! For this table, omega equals 3255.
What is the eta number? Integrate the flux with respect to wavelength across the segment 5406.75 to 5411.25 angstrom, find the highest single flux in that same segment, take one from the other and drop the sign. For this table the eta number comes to 36.4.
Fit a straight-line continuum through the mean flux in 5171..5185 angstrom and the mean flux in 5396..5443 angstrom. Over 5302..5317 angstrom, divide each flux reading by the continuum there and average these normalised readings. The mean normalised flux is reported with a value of 1.01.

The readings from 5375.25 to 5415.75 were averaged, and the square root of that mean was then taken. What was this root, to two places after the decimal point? 3.29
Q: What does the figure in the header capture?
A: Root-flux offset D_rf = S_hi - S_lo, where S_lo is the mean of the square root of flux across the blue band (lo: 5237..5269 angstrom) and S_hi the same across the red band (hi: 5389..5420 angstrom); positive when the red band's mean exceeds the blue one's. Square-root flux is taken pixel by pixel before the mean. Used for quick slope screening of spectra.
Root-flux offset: -0.07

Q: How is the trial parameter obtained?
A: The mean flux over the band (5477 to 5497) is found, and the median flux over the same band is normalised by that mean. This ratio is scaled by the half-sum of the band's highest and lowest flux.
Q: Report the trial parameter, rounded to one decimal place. 10.9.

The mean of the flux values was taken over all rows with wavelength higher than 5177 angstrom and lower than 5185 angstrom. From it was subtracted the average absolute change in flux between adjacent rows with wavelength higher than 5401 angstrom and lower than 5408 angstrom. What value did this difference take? 10.6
